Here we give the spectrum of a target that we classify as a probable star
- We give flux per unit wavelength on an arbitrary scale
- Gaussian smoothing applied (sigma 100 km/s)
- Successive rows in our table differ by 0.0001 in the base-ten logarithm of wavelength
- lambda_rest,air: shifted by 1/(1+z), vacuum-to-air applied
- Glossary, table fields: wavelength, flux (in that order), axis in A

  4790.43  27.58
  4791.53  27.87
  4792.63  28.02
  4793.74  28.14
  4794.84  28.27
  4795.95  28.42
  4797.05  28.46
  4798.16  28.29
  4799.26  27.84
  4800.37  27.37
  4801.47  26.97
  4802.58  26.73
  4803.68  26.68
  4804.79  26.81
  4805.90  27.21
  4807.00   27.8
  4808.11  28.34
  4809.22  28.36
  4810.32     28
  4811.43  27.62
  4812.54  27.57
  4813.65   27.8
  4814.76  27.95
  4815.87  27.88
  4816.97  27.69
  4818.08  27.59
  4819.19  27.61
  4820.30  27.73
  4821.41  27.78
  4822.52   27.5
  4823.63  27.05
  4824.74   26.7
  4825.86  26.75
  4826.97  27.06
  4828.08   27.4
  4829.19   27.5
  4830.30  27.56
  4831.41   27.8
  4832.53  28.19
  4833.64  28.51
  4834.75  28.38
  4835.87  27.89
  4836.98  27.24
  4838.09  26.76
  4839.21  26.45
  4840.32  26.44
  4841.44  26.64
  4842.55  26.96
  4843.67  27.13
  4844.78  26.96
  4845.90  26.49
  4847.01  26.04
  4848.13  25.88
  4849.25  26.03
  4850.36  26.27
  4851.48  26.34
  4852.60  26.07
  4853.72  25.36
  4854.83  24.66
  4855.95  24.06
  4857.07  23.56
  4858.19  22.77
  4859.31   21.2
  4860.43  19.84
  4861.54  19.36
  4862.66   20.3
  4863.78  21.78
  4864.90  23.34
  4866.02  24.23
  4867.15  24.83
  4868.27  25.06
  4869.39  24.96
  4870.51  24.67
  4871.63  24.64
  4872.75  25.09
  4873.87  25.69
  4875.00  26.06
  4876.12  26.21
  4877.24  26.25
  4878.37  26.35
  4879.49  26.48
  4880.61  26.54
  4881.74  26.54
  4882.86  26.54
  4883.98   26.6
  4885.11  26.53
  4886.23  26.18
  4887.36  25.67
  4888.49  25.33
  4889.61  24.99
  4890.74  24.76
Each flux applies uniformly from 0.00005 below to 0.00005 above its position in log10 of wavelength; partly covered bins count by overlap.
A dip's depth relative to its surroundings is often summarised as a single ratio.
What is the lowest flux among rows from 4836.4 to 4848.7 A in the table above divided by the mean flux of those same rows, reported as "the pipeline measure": 0.97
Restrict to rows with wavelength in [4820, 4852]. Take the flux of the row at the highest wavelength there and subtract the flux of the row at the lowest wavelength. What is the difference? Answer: -1.4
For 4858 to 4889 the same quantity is 2.6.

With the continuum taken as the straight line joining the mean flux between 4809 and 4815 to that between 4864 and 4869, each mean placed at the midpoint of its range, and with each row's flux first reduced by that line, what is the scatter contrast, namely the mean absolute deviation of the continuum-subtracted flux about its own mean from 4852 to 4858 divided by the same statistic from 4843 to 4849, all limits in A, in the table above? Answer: 2.0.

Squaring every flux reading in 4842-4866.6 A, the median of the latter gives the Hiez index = 626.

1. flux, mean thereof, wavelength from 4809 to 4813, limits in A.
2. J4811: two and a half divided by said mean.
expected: 0.090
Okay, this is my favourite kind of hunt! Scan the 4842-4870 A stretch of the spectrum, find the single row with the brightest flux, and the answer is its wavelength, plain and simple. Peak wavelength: 4843.67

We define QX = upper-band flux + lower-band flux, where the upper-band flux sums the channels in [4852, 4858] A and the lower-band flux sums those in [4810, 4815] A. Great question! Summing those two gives 263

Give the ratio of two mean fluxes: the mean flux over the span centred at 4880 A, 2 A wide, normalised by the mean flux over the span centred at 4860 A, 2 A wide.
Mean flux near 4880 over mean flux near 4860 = 1.29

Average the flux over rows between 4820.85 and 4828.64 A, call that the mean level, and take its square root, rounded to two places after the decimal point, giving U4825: 5.21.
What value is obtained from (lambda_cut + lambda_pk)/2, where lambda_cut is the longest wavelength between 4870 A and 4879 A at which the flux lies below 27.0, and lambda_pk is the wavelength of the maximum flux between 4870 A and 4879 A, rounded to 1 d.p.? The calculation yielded 4878.4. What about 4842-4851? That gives 4847.0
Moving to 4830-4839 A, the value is 4835.9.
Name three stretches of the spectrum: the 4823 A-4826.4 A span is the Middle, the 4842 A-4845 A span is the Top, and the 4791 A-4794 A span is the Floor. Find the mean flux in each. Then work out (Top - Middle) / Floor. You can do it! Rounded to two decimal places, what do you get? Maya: 0.01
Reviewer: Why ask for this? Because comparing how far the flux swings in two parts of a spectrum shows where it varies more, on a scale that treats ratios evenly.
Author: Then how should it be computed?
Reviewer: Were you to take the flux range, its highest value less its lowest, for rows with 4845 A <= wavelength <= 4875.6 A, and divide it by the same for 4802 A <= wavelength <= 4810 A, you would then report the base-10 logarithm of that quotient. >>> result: 0.63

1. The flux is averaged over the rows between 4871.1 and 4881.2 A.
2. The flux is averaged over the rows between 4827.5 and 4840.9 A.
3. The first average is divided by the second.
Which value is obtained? 0.94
